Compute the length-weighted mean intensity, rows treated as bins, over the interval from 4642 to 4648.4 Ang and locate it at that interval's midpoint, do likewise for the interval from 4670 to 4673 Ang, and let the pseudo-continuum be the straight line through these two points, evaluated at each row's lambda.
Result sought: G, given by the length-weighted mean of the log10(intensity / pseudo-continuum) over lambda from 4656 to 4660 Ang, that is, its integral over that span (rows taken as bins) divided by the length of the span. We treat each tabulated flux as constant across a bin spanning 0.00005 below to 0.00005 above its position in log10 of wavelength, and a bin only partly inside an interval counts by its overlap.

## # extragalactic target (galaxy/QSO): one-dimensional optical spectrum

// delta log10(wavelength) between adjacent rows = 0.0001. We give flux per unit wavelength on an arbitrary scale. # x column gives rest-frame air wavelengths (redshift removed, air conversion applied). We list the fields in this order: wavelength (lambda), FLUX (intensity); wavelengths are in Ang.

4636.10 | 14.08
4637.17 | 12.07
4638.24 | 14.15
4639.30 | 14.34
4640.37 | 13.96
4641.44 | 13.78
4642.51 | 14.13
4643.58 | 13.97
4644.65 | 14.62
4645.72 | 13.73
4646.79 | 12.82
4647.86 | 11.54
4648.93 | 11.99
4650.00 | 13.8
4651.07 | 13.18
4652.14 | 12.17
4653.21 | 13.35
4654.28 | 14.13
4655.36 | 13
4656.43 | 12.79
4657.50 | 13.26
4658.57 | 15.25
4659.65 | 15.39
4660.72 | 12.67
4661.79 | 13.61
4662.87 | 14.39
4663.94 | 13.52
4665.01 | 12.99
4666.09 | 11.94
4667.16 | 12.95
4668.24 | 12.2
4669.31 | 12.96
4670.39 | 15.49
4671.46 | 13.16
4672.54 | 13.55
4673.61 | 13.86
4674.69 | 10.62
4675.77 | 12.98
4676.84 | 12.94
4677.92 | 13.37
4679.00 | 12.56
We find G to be 0.01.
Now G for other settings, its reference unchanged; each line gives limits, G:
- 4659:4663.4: 0.01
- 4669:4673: -0.01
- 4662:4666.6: -0.02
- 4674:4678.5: -0.05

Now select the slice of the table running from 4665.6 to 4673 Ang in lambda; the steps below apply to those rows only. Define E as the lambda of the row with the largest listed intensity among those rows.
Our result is 4670.39 Ang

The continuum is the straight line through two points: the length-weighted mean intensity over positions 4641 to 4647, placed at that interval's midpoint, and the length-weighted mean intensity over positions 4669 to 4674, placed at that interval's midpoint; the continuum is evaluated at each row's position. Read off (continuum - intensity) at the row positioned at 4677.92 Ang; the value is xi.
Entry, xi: 0.5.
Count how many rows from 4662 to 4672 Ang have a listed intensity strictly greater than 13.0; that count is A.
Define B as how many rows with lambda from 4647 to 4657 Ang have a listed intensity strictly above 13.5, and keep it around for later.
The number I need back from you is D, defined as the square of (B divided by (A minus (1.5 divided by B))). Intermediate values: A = 4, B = 2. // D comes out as 0.38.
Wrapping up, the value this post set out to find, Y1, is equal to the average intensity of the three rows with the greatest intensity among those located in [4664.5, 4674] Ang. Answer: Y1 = 14.3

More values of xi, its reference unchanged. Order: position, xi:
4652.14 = 1.7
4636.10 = -0.2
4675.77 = 0.9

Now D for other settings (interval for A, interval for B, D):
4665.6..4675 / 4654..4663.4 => 1.83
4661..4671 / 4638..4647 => 4.40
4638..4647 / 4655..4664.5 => 0.42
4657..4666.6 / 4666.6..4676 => 0.30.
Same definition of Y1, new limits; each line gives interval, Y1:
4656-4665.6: 15.0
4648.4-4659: 14.4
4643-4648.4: 14.1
